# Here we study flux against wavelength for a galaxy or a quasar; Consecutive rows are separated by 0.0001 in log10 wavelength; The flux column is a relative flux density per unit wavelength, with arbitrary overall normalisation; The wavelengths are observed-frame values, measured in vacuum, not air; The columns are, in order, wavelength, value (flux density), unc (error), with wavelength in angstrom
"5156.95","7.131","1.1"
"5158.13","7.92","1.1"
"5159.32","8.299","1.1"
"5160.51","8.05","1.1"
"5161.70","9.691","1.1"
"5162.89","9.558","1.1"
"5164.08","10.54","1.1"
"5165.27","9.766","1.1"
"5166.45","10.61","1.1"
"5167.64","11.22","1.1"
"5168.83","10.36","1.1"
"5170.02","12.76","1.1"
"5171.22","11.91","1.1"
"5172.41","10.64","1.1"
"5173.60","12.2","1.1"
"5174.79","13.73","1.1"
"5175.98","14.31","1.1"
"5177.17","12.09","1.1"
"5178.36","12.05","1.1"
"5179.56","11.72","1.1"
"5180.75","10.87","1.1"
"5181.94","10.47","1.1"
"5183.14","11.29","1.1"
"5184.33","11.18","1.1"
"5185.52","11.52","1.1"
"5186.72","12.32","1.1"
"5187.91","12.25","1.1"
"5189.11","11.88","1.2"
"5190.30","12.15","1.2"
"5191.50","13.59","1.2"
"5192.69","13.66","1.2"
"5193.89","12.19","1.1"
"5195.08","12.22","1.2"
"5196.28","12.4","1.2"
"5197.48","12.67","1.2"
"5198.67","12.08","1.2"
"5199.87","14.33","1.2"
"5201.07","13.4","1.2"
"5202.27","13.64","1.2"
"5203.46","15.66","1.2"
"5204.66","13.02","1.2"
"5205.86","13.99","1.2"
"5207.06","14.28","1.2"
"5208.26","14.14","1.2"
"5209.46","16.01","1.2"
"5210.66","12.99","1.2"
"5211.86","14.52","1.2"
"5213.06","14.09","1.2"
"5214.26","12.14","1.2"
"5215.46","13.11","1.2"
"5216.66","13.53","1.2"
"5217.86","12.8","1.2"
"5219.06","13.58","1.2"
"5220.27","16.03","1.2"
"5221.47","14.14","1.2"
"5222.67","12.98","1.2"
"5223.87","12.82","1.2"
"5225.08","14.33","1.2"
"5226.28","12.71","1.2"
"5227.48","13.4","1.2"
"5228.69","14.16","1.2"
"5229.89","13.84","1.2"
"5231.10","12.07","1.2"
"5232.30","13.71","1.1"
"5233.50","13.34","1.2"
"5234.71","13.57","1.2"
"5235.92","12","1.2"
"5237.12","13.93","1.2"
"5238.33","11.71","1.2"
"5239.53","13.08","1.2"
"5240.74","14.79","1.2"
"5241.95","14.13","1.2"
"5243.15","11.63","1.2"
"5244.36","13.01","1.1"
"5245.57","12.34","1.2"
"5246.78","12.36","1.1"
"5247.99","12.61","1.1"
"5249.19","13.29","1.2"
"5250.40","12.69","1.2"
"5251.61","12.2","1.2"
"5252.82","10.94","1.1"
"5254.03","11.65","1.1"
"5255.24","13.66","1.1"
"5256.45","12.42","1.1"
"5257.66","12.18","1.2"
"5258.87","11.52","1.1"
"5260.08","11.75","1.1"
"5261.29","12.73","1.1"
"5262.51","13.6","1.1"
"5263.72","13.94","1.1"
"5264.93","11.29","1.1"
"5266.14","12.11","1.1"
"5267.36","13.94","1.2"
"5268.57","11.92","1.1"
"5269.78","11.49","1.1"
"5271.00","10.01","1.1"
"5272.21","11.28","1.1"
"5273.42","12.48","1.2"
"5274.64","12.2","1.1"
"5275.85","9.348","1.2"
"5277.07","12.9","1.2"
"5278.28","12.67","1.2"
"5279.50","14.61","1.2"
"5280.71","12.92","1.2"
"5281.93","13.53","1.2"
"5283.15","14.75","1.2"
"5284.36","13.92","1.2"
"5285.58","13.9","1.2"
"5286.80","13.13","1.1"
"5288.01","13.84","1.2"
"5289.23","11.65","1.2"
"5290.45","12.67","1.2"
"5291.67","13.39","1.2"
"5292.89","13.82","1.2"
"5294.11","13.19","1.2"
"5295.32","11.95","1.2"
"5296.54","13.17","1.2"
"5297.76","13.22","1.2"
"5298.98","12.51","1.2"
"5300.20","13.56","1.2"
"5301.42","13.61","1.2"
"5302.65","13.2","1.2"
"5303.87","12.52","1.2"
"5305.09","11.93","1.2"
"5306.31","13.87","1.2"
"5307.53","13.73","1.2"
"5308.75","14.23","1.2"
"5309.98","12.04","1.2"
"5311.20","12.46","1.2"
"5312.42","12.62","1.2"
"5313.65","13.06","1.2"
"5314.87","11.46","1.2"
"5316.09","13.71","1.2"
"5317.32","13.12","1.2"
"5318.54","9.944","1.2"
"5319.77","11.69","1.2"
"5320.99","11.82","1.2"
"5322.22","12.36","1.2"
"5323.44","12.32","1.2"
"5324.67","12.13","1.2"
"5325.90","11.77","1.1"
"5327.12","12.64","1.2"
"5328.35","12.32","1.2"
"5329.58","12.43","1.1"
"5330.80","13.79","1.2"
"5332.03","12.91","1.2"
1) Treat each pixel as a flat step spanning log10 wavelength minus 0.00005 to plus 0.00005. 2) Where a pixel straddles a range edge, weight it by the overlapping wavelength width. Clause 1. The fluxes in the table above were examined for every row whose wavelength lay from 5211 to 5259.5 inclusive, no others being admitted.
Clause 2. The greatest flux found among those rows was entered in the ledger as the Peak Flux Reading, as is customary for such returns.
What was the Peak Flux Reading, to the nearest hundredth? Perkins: 16.03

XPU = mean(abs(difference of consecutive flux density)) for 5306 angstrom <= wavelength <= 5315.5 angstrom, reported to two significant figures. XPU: 0.78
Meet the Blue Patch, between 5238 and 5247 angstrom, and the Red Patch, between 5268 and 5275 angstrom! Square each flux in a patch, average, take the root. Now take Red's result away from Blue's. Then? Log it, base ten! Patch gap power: 0.12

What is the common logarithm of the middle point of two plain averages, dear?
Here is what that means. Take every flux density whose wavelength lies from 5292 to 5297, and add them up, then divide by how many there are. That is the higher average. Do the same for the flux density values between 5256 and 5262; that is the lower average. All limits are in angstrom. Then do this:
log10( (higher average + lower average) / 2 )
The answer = 1.10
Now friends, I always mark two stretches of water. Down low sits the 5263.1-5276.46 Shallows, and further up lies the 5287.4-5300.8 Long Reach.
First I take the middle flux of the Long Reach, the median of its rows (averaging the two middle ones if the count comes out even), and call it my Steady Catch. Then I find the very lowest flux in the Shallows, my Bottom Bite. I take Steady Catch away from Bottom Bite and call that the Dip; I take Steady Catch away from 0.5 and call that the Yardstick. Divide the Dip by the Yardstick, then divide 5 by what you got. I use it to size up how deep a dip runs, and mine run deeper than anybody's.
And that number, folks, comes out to 17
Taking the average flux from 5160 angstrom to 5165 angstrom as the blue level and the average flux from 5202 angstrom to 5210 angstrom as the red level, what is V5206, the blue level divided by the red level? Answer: 0.66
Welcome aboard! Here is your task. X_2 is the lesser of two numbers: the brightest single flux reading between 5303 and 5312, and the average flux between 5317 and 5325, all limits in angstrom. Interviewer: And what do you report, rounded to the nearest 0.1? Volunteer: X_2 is 11.9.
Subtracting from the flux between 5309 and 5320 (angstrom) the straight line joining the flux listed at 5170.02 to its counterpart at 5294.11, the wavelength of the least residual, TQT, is 5318.54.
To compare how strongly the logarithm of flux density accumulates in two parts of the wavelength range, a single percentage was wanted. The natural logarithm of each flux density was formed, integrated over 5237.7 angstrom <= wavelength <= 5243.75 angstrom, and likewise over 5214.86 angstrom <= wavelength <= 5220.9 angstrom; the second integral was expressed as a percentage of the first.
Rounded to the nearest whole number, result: 102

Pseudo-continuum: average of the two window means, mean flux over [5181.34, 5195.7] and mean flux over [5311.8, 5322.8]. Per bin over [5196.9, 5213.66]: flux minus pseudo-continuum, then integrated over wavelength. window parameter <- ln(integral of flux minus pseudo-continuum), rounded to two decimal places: 3.40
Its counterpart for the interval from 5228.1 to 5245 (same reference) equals 2.91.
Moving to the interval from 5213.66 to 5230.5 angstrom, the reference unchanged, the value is 3.17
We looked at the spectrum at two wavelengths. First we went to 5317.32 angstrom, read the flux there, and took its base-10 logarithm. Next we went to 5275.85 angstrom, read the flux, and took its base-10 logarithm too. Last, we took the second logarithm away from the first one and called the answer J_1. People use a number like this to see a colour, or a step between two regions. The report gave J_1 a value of 0.15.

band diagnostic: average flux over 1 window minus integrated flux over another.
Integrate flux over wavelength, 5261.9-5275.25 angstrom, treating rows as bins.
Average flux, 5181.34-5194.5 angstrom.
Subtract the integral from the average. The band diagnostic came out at -151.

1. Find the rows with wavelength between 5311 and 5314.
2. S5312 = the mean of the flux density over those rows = 12.7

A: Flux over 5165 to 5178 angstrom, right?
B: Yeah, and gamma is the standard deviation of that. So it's 1.4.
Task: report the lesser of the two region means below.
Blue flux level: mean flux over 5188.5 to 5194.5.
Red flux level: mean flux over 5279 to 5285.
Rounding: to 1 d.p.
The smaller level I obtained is 12.7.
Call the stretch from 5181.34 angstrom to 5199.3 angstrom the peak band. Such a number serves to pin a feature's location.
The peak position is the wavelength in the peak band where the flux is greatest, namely 5192.69 angstrom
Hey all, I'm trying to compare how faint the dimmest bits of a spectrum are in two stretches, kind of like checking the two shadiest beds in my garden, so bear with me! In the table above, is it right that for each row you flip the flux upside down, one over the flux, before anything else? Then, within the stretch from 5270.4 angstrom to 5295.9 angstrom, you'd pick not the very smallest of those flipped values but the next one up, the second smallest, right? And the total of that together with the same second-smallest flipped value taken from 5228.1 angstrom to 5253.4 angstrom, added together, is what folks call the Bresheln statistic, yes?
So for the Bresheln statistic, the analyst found 0.139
